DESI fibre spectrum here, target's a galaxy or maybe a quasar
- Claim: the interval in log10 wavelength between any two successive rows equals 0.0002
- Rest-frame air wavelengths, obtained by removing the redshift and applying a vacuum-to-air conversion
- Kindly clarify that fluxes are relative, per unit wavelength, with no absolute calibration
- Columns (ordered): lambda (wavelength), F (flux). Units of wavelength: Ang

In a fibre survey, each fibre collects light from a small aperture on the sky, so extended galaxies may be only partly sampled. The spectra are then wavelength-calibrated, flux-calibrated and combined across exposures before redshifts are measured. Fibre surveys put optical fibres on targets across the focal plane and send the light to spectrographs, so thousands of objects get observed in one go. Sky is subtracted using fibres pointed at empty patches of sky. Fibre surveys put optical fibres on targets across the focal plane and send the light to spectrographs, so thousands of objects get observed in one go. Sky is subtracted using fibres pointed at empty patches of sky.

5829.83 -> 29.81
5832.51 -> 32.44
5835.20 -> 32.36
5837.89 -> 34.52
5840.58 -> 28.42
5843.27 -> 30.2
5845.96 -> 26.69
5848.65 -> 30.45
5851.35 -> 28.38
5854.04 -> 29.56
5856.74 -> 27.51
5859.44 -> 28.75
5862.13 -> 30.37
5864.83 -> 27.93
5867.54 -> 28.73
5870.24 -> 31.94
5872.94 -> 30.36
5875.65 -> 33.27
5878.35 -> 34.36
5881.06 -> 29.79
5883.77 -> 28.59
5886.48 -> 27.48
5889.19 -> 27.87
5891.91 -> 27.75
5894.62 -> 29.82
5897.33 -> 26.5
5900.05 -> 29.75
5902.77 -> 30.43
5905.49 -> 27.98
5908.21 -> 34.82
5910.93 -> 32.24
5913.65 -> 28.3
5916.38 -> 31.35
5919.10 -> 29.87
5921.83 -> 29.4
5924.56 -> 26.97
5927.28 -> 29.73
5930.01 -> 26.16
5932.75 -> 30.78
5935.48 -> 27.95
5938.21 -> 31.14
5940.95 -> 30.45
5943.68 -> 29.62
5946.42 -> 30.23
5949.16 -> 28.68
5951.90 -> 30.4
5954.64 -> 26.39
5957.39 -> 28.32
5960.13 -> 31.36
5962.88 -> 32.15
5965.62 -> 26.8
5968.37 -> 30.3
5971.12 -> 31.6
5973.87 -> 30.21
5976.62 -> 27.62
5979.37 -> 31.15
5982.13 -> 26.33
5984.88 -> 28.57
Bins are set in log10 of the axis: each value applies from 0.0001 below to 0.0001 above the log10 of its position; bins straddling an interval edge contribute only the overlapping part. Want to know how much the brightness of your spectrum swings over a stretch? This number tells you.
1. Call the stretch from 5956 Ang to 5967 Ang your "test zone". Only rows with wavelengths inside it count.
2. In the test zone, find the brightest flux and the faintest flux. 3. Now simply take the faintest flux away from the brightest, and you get 5.35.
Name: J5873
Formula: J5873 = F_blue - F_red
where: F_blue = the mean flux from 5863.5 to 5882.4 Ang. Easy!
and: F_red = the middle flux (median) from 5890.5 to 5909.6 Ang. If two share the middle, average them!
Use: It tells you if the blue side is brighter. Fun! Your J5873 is 1.2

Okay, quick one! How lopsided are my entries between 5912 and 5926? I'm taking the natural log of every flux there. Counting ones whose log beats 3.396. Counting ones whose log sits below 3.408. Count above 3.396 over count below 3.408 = 0.5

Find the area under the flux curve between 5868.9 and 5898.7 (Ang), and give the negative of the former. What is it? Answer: -888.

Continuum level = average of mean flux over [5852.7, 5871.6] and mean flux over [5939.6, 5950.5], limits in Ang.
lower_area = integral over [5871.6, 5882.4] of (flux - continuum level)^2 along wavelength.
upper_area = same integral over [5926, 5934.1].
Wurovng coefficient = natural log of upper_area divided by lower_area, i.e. -1.1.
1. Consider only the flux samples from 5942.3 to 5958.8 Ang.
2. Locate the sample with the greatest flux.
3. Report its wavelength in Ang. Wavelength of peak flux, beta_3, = 5951.90 Ang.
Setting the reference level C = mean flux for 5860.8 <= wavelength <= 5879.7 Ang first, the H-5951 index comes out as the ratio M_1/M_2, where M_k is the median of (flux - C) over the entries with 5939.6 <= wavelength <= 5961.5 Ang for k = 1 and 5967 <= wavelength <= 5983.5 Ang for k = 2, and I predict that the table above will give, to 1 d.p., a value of 1.4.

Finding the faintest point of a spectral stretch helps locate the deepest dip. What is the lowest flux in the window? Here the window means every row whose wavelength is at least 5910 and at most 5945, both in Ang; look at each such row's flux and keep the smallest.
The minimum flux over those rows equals 26.16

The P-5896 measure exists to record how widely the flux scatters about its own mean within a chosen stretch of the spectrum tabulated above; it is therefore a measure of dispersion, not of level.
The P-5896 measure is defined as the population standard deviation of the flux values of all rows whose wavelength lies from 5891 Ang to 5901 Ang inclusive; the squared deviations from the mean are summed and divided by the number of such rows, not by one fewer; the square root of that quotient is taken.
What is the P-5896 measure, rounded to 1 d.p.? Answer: 1.4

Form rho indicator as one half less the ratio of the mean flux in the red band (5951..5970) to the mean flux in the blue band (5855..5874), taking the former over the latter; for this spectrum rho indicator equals -0.501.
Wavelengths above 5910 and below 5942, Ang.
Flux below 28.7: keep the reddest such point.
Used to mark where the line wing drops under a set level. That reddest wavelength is 5935.48 Ang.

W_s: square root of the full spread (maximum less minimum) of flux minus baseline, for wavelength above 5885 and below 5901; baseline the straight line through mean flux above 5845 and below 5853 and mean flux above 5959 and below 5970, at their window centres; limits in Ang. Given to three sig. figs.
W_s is 1.83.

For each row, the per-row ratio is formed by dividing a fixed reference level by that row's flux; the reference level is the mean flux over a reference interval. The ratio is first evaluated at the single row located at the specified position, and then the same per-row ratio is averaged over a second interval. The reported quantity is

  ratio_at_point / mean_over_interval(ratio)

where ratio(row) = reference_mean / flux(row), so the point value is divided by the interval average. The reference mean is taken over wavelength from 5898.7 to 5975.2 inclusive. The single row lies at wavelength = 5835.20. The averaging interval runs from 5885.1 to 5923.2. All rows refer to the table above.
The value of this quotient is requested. 0.91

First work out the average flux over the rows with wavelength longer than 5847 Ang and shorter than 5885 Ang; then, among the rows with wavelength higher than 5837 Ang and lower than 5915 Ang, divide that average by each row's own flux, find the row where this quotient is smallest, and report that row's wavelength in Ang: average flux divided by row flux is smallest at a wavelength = 5908.21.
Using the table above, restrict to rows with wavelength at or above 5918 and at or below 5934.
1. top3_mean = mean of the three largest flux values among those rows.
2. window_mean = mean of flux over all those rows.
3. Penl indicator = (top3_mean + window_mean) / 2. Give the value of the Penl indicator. 29.5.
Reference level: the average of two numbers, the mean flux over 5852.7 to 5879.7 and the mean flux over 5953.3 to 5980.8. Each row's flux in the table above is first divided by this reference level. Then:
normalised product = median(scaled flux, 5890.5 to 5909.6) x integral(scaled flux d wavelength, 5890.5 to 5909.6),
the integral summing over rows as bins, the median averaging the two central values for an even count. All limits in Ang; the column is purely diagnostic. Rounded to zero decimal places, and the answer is 19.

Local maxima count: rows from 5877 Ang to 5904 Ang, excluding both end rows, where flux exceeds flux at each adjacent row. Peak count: 2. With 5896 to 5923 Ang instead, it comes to 3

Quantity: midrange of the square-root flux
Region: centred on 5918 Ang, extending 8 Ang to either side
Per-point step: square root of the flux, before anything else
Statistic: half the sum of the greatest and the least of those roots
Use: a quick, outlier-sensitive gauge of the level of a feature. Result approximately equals 5.44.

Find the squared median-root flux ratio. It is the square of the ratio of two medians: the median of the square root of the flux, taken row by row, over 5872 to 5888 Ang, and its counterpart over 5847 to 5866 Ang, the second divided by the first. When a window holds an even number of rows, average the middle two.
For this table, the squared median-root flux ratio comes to 0.956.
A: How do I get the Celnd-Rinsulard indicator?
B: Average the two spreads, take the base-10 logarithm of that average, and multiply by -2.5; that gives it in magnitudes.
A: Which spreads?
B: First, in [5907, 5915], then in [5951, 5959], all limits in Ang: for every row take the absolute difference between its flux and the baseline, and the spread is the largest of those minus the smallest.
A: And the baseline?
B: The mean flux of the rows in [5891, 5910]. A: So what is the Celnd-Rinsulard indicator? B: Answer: -1.3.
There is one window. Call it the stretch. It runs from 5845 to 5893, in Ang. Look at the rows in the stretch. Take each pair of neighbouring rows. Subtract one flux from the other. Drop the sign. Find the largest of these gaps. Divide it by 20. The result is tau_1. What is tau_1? 0.23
